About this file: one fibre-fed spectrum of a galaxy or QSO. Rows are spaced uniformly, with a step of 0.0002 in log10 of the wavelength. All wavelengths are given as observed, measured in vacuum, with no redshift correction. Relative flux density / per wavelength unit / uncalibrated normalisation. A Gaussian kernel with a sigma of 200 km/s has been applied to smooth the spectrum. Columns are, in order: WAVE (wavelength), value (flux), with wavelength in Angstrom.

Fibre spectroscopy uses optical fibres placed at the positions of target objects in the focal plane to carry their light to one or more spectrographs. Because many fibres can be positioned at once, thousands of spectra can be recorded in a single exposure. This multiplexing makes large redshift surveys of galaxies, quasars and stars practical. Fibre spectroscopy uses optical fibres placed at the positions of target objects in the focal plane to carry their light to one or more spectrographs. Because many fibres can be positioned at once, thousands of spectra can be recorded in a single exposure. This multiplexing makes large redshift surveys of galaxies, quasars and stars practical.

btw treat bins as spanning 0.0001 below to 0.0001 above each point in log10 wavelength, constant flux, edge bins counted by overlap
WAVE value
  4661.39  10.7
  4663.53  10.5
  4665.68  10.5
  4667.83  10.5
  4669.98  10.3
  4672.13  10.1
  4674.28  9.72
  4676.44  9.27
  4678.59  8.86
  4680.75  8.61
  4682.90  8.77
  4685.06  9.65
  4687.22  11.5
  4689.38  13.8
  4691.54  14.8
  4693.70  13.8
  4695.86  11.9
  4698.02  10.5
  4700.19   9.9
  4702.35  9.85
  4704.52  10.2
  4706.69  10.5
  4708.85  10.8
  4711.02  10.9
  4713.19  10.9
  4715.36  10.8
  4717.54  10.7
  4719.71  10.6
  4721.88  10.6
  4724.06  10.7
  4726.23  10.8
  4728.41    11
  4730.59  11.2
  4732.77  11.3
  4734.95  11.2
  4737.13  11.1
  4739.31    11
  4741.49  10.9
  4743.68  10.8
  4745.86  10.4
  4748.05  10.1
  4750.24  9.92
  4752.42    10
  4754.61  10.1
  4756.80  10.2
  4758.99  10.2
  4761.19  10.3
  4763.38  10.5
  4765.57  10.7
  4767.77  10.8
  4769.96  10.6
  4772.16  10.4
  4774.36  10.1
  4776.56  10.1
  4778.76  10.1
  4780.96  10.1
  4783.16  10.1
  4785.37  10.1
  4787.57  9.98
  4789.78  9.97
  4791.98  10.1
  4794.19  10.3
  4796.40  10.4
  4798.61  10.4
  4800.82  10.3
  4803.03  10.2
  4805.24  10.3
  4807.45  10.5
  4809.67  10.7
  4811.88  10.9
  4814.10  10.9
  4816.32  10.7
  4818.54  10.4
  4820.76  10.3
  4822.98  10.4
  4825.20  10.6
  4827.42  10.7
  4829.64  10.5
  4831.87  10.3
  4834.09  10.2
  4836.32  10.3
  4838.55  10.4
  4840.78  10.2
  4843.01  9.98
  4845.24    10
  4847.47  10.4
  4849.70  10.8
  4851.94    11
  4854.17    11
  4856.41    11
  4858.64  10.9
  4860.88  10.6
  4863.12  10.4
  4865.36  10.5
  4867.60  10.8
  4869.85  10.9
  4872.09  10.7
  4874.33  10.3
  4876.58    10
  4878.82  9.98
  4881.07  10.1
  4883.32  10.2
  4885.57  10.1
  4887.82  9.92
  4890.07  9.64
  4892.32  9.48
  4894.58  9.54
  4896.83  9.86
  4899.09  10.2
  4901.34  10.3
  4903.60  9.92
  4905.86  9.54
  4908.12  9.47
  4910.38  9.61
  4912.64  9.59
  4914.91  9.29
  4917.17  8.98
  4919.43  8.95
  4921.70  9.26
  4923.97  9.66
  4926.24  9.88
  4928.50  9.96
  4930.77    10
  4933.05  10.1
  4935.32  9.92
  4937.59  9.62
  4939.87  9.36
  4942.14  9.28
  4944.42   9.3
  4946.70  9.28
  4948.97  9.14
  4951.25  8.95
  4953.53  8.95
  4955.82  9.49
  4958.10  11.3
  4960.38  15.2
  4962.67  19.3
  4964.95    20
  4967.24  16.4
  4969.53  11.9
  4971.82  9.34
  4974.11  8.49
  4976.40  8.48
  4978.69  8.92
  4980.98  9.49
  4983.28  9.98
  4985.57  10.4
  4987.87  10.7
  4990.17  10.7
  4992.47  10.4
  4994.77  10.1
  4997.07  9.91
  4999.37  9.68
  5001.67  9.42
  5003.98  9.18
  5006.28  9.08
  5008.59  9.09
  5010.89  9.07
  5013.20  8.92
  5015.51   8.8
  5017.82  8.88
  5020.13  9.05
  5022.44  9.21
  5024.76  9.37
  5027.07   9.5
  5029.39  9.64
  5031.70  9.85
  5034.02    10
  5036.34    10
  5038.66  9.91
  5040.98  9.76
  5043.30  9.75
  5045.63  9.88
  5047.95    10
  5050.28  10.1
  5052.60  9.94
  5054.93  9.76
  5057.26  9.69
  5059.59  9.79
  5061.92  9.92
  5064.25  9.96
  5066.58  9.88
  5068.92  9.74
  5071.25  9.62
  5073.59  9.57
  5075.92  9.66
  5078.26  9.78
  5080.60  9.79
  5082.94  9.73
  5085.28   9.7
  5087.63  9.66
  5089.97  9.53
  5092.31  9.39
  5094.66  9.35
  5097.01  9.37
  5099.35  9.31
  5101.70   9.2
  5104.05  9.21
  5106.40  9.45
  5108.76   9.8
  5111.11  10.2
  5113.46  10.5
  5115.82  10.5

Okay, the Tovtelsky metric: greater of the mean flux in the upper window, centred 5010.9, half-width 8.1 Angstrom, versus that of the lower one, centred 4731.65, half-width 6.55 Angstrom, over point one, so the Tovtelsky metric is 111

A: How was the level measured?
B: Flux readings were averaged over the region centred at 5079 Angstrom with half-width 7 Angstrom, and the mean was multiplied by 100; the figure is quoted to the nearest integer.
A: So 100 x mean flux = 970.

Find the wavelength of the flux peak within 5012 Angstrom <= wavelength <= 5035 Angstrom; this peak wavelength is 5034.02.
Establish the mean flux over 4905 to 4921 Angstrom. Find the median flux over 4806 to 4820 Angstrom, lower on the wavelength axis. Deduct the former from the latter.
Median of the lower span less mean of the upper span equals 1.4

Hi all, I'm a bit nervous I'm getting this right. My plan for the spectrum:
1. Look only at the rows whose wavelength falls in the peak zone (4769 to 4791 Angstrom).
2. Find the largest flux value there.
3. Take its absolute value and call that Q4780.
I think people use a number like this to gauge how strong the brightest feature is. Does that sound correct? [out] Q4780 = 10.6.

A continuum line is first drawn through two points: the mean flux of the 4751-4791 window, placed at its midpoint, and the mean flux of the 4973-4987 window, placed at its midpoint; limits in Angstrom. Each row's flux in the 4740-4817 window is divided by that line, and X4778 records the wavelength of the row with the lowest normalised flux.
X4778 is 4750.24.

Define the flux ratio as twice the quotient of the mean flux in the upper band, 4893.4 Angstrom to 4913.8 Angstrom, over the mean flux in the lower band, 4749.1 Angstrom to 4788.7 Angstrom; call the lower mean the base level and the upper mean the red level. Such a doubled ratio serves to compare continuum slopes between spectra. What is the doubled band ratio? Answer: 1.91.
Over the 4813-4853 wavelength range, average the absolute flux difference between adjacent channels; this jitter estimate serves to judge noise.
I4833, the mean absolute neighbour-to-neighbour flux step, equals 0.18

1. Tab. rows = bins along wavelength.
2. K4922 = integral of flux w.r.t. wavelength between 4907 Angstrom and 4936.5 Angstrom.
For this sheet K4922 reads 283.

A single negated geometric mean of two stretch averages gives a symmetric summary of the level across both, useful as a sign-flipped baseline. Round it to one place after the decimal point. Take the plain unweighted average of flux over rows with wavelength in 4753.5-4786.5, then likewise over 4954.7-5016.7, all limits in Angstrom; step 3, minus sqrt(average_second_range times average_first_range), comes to -10.6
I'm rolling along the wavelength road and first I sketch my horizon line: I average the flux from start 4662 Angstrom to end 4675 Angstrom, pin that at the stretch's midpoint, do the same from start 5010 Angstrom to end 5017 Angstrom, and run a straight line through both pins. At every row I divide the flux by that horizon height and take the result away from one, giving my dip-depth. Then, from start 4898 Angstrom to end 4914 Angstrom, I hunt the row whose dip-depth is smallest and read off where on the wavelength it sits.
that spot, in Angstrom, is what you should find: 4901.34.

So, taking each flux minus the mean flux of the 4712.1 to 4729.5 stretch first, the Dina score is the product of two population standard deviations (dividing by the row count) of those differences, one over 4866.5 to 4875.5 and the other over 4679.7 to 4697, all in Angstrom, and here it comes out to 0.5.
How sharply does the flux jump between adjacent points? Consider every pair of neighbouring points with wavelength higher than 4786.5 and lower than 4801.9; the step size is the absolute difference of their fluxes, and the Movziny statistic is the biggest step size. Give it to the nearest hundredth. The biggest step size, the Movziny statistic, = 0.20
